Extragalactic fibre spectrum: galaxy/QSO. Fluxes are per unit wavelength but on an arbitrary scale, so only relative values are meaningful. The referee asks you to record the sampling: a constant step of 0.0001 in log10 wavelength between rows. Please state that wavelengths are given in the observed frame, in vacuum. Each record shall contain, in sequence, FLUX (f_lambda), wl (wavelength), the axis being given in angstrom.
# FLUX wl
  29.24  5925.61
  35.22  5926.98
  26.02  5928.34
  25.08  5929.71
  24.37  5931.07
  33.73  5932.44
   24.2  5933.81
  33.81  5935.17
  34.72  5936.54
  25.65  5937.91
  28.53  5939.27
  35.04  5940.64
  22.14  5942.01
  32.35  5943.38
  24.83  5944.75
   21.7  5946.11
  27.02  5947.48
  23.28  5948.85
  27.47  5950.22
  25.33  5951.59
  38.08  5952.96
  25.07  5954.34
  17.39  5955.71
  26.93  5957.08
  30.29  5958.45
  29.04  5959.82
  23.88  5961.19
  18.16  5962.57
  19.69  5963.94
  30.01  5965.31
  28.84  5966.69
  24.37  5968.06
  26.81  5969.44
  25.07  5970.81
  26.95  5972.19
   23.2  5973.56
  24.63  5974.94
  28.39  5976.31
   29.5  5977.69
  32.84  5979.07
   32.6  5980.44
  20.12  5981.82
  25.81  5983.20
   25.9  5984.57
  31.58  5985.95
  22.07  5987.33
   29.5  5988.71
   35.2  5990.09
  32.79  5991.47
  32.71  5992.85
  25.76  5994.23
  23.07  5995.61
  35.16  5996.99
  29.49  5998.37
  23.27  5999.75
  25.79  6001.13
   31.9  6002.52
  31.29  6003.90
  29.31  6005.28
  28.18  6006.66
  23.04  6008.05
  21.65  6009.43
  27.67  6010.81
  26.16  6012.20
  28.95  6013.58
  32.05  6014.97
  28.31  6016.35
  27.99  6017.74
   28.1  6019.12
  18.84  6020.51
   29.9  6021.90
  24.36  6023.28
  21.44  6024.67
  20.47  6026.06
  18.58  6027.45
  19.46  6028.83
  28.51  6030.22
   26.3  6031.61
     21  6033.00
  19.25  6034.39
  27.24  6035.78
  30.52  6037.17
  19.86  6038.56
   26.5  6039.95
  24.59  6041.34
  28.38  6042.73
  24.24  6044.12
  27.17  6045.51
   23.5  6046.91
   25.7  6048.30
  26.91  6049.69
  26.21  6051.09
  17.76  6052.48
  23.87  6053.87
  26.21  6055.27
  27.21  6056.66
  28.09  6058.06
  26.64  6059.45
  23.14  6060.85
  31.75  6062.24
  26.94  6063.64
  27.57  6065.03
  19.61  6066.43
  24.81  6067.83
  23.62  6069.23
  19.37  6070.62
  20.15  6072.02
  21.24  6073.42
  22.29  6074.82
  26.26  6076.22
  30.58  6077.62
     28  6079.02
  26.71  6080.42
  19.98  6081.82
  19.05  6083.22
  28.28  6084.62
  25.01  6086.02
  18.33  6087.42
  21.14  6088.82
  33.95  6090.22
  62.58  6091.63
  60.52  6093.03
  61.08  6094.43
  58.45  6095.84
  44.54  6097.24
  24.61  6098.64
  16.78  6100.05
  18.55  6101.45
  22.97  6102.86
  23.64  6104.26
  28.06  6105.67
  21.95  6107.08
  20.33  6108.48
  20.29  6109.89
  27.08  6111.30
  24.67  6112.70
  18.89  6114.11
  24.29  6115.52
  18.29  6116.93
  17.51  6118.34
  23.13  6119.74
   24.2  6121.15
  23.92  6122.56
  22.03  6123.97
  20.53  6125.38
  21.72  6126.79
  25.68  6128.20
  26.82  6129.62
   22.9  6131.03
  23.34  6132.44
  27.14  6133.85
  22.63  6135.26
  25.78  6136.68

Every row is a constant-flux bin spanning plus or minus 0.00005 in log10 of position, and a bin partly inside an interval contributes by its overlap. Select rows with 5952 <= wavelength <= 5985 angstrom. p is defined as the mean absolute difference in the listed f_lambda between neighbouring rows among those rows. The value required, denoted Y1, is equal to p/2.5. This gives 1.76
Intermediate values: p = 4.4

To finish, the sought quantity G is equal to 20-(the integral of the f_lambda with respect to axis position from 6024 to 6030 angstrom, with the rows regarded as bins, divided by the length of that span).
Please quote -0.7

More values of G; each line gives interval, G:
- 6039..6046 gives -5.9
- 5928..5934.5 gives -6.7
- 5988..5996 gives -10.1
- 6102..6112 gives -3.4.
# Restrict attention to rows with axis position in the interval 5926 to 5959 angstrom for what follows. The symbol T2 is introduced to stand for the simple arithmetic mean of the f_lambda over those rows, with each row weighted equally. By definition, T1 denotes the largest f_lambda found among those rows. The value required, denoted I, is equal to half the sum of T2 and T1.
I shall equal 33.0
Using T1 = 38.08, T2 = 28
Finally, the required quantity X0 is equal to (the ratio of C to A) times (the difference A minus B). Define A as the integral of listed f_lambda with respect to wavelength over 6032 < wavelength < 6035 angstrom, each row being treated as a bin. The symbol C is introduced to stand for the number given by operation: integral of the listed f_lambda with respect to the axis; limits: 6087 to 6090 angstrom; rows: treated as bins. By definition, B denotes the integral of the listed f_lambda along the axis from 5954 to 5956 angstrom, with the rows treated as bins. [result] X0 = 21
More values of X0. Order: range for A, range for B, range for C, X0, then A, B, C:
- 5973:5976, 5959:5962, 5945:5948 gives -5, 74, 79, 73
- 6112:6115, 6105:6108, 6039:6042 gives -9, 66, 74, 75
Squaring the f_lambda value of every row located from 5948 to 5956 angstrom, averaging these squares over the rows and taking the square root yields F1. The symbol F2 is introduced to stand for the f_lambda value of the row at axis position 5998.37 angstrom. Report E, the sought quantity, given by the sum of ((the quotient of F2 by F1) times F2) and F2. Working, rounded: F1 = 26.8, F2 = 29.49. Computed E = 62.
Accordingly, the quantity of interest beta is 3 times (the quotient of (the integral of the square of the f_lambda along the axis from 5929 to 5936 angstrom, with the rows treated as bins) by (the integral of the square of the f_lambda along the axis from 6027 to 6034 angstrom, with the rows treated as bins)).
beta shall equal 4.6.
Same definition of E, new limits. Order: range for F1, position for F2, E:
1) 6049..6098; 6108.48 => 33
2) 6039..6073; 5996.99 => 84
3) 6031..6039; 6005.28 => 65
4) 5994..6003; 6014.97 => 69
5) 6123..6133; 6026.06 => 38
